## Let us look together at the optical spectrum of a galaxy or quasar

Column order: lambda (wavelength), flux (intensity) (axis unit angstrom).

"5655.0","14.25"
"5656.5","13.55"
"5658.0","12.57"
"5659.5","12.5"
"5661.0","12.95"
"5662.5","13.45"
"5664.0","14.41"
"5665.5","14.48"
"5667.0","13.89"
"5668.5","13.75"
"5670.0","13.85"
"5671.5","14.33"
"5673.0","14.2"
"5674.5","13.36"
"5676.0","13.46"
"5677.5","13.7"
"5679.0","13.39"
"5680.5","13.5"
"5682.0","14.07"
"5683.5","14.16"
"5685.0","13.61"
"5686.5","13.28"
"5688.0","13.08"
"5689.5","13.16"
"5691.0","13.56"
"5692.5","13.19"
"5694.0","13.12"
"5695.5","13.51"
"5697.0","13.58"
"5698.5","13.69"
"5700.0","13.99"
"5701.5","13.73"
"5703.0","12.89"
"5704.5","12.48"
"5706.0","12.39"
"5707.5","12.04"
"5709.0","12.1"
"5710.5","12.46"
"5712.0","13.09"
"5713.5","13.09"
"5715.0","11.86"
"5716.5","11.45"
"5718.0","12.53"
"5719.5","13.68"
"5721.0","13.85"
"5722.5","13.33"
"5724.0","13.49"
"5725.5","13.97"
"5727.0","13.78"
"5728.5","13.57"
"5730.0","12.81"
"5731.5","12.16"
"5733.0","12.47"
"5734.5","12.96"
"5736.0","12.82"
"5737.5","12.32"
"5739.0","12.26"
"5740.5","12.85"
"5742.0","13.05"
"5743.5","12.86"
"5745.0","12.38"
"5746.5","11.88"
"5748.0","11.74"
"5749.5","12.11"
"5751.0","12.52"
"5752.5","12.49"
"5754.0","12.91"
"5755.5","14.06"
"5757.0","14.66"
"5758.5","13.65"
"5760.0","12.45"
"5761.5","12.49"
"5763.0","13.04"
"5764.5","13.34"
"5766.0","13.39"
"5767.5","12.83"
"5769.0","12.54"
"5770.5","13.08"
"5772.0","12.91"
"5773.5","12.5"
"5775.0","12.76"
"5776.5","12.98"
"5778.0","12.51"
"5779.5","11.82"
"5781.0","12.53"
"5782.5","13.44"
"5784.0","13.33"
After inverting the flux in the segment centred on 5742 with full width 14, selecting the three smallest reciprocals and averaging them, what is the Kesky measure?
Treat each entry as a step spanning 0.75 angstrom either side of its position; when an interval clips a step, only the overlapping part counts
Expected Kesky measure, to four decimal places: 0.0774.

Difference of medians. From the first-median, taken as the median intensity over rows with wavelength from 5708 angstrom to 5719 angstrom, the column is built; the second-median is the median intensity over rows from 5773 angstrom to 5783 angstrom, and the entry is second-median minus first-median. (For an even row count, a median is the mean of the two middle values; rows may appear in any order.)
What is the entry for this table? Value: 0.1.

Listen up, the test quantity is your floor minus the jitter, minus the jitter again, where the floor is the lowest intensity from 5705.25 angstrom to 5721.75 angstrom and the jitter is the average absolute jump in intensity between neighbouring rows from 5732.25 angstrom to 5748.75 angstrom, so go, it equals 10.8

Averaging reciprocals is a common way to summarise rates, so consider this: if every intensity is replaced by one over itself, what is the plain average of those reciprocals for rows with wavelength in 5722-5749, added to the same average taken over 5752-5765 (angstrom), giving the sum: 0.154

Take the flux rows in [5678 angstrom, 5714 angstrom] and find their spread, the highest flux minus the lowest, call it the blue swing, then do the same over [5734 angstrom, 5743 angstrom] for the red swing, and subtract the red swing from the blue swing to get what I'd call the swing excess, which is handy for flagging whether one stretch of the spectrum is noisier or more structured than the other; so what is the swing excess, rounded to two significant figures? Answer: 1.3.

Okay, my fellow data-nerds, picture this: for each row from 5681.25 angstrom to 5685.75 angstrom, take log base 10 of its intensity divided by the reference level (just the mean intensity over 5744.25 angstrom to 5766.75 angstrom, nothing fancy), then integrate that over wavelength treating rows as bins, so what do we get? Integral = 0.16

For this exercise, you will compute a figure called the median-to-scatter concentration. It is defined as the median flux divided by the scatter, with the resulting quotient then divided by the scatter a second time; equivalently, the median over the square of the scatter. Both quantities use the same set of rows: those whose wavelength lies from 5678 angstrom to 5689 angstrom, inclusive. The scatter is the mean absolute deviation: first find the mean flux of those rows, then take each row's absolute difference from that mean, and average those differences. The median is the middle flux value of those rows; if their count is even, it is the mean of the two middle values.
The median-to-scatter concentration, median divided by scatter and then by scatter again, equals 140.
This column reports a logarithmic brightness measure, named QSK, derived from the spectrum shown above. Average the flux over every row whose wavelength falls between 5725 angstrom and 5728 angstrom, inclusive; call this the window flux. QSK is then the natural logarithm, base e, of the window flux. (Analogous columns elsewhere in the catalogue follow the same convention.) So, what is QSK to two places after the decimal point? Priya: 2.63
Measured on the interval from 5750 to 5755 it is 2.54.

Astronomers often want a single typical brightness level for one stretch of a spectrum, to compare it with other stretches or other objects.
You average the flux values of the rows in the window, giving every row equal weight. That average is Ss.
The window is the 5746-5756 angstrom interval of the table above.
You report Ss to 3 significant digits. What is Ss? 12.5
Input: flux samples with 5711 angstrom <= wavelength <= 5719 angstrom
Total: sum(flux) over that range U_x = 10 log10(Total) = 17.9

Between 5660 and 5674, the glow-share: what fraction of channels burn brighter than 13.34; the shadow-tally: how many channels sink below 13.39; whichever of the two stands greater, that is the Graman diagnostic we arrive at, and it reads 1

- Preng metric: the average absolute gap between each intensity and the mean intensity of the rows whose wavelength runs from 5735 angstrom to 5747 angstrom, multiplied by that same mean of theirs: 4.3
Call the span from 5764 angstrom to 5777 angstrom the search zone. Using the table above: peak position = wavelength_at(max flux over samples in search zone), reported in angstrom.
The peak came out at 5766.0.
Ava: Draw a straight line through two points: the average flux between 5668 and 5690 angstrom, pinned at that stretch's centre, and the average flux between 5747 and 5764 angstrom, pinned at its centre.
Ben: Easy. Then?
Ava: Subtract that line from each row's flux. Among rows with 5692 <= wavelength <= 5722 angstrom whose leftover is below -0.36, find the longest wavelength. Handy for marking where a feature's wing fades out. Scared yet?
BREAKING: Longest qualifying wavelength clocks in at 5718.0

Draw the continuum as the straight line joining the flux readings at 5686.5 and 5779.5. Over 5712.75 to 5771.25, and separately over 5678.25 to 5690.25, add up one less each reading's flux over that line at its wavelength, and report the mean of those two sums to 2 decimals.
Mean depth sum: -0.83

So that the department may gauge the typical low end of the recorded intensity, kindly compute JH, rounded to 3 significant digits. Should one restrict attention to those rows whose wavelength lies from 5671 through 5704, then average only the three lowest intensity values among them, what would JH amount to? 13.0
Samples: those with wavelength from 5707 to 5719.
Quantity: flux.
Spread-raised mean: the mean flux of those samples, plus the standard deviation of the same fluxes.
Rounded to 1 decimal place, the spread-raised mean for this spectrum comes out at 12.9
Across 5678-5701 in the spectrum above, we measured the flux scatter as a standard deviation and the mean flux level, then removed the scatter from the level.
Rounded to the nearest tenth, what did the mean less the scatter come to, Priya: 13.2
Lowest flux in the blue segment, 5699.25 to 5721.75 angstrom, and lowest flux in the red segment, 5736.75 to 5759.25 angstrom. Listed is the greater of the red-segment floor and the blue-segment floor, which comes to 11.7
